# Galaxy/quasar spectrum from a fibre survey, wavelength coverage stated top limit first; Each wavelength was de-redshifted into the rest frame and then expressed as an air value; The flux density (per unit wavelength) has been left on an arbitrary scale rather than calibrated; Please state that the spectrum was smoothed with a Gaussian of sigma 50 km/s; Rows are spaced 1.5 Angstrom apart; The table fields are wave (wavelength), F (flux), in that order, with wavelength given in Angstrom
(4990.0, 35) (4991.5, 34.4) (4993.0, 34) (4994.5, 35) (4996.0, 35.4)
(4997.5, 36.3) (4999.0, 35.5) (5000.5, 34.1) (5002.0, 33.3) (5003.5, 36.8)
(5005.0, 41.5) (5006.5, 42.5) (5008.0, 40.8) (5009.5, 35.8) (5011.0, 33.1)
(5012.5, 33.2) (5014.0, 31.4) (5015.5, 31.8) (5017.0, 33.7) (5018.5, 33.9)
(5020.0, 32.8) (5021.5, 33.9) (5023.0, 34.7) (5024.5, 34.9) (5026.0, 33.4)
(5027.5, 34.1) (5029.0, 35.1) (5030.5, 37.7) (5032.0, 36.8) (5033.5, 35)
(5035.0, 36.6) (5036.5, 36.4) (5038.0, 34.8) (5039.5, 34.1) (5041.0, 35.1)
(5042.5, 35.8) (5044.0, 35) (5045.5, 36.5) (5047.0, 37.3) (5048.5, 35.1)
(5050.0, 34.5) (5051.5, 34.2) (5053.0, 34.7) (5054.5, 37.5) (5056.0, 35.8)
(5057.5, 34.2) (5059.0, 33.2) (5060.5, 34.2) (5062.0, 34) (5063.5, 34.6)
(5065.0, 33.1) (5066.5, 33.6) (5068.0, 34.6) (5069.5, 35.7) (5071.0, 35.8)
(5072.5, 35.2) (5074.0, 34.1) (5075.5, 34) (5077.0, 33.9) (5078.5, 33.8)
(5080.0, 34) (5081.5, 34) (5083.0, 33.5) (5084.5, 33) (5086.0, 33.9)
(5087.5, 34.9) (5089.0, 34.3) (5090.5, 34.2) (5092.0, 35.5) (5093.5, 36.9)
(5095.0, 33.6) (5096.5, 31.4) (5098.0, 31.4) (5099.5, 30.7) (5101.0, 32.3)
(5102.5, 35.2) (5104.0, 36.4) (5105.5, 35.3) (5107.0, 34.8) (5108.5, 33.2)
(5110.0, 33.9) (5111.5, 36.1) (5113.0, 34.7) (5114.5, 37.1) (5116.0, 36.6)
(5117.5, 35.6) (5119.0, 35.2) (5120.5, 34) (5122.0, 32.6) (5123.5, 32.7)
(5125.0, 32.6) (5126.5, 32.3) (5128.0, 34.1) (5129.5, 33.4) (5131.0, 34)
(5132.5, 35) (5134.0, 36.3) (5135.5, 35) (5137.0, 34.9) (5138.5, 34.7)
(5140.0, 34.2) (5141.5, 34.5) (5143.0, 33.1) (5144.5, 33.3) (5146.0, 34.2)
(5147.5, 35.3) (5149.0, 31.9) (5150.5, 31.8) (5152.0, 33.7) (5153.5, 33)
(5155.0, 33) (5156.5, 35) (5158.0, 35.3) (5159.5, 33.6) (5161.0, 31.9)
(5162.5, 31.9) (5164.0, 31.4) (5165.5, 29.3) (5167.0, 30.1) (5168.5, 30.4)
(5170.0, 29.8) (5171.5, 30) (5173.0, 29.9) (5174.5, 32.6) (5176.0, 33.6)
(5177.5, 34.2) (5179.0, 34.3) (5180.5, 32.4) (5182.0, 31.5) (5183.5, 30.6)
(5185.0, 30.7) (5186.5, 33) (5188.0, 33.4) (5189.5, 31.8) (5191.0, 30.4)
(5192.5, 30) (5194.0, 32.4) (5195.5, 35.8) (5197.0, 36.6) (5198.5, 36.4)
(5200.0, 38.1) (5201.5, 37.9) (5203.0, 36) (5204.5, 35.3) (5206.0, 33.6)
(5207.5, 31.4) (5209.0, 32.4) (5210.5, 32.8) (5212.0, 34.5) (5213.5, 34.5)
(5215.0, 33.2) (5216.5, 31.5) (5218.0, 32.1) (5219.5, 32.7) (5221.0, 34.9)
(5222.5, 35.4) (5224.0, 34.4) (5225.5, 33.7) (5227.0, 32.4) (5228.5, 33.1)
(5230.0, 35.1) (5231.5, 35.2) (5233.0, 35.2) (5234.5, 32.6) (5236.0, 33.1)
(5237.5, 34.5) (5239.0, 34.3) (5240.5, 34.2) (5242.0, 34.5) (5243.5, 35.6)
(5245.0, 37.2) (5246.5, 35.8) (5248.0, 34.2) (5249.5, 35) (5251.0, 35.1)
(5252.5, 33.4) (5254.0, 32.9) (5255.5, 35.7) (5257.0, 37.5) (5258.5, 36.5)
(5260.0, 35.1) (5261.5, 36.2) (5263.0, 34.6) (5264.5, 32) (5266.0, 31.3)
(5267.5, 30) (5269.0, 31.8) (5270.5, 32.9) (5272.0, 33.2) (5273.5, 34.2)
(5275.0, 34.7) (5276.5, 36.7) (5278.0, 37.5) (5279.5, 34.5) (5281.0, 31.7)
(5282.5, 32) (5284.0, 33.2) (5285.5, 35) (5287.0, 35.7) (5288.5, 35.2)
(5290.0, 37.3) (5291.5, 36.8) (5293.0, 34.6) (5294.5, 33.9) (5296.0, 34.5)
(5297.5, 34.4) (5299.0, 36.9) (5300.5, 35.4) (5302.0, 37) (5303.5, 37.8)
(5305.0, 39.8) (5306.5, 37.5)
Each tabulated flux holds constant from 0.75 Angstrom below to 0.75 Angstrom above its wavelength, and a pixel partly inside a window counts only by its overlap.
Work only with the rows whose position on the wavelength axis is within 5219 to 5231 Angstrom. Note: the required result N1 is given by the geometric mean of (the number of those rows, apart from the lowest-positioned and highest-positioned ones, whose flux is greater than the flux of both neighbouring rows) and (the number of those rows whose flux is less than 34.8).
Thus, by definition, 2.2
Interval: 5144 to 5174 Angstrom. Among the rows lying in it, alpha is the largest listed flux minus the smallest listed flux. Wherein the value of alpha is 6.0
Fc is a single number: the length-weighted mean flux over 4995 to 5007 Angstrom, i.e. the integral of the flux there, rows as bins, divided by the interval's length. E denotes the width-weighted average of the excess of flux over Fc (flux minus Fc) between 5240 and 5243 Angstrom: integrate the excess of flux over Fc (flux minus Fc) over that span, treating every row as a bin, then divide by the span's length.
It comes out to -2.3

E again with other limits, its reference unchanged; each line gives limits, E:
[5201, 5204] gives 0.0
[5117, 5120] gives -1.5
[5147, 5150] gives -3.5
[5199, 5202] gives 1.1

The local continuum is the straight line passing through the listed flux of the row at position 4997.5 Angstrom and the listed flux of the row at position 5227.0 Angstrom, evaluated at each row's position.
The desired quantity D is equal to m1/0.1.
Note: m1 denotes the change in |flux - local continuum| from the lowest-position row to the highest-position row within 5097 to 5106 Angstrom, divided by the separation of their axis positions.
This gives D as -3.1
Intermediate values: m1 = -0.31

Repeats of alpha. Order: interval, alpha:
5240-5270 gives 7.5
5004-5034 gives 11.1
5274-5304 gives 6.1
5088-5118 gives 6.4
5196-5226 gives 6.7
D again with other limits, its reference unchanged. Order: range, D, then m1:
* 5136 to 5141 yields -2.2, -0.22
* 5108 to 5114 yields -1.9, -0.19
